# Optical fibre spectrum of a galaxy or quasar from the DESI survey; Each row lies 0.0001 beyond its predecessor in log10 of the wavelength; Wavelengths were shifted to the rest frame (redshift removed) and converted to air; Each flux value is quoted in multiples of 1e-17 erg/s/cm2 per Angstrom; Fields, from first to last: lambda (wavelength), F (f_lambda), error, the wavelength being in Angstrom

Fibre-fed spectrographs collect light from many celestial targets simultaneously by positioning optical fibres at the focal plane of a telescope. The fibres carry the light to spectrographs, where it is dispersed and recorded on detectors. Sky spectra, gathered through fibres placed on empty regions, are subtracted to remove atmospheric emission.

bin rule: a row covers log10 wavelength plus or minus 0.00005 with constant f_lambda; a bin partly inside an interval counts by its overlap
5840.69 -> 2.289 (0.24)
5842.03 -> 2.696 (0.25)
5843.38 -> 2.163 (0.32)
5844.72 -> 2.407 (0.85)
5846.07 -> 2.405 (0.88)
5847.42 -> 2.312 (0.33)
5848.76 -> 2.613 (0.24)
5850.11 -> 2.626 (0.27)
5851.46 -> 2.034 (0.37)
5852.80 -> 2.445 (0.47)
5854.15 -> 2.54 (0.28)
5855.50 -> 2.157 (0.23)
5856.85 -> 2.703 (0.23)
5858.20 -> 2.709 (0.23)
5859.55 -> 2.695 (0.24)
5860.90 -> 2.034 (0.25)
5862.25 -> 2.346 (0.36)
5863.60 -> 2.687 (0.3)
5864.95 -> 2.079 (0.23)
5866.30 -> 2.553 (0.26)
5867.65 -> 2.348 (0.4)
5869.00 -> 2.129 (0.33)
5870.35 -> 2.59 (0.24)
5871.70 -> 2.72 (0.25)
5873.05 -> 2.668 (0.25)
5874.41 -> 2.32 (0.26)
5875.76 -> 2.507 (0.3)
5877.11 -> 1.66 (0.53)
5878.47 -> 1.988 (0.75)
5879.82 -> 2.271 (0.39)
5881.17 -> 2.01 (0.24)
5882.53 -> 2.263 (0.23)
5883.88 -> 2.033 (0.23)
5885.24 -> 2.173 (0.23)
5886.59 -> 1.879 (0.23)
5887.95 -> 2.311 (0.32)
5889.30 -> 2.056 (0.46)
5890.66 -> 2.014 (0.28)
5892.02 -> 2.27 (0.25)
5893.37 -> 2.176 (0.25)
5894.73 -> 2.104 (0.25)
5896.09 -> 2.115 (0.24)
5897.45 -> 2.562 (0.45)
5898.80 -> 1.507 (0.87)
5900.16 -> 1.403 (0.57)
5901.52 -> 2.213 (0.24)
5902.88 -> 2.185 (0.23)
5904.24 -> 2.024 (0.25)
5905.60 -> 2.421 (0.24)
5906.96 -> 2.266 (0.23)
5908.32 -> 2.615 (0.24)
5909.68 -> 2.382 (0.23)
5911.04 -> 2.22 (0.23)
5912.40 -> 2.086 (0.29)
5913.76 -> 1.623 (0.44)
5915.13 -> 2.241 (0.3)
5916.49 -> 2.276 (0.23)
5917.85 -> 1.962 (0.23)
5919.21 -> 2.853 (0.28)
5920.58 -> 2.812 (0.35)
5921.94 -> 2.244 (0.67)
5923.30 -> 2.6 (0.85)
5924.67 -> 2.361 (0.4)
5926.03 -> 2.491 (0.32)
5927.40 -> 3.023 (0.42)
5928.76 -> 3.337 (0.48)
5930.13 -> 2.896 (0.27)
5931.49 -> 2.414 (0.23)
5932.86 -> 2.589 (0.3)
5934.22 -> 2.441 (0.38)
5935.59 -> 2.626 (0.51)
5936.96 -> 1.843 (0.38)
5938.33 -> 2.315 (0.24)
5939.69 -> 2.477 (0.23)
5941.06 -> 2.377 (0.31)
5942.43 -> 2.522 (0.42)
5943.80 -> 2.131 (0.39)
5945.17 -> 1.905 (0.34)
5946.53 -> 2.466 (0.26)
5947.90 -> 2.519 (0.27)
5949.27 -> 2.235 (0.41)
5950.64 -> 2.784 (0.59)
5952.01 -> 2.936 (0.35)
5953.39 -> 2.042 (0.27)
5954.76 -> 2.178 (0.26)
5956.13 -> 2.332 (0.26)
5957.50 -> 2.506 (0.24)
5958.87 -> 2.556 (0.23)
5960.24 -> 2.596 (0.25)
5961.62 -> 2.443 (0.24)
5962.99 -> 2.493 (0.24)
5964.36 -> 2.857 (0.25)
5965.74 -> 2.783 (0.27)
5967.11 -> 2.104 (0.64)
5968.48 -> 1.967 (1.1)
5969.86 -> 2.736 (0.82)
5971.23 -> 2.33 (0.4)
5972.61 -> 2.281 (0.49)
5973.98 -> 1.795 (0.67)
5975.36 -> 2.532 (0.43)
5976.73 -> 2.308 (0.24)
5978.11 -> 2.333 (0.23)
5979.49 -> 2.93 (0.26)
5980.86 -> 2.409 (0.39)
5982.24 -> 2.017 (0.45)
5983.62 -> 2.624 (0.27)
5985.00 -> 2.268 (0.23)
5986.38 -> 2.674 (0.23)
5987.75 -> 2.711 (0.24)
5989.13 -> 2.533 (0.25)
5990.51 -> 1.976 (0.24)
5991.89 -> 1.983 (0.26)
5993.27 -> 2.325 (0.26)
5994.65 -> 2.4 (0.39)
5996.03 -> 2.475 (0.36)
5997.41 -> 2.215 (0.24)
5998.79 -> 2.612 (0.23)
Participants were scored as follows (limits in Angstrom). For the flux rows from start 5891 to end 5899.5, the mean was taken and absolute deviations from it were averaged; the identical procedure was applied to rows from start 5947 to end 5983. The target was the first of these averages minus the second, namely -0.030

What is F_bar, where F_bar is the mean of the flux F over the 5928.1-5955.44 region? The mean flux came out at 2.45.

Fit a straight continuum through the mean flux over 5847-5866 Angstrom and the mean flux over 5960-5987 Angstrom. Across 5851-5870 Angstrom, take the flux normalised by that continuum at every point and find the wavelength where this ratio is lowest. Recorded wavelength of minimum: 5851.46 Angstrom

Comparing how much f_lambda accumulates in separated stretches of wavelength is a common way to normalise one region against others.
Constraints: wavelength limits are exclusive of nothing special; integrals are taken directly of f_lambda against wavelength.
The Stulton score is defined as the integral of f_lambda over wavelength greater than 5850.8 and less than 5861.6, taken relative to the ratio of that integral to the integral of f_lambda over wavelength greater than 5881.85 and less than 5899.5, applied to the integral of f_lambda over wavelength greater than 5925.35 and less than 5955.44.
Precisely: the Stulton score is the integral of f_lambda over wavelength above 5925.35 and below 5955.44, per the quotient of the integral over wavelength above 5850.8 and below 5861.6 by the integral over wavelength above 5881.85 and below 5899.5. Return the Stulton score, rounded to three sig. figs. 107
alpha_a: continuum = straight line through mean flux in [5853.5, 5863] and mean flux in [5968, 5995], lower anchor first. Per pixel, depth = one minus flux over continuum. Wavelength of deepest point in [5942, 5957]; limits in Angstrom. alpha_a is 5945.17 Angstrom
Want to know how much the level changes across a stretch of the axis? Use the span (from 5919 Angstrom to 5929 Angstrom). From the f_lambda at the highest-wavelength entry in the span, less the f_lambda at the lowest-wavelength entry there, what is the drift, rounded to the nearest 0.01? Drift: 0.48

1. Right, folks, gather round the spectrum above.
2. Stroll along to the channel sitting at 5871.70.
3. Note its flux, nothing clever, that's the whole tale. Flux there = 2.72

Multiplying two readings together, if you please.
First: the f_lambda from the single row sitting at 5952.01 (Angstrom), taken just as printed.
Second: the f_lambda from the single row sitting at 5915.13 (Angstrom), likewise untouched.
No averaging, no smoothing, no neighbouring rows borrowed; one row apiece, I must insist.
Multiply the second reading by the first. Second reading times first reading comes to 6.6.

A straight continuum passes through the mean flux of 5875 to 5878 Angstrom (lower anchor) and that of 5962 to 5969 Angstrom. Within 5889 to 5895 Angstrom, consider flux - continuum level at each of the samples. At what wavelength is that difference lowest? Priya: 5890.66 Angstrom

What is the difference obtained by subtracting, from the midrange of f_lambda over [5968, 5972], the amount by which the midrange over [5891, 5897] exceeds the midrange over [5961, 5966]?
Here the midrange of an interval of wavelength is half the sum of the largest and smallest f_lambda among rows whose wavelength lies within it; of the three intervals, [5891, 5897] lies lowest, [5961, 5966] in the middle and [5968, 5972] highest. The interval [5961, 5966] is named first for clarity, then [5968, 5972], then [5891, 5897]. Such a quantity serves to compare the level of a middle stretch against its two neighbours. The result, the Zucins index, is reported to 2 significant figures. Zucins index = 2.8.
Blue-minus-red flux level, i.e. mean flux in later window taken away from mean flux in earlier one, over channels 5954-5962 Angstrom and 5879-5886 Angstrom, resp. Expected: -0.29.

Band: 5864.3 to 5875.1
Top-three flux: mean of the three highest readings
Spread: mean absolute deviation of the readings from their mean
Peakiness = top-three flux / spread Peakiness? 12.9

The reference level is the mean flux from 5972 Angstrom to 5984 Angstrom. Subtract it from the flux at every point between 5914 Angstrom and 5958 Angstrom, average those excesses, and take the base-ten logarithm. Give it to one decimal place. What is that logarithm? -1.0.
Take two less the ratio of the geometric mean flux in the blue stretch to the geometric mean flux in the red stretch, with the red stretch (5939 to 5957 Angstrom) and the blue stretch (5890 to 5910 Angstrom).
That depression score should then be 1.10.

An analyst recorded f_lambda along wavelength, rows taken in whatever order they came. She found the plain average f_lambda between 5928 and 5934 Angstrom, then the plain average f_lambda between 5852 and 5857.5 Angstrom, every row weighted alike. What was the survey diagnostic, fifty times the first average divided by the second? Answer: 57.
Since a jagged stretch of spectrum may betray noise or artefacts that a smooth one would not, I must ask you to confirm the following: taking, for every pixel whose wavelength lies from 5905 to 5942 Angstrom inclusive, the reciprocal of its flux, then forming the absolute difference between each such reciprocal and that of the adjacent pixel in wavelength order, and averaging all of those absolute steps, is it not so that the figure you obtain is 0.060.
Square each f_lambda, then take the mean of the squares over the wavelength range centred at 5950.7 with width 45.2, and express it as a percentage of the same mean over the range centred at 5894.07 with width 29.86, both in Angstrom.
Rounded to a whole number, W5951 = 133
